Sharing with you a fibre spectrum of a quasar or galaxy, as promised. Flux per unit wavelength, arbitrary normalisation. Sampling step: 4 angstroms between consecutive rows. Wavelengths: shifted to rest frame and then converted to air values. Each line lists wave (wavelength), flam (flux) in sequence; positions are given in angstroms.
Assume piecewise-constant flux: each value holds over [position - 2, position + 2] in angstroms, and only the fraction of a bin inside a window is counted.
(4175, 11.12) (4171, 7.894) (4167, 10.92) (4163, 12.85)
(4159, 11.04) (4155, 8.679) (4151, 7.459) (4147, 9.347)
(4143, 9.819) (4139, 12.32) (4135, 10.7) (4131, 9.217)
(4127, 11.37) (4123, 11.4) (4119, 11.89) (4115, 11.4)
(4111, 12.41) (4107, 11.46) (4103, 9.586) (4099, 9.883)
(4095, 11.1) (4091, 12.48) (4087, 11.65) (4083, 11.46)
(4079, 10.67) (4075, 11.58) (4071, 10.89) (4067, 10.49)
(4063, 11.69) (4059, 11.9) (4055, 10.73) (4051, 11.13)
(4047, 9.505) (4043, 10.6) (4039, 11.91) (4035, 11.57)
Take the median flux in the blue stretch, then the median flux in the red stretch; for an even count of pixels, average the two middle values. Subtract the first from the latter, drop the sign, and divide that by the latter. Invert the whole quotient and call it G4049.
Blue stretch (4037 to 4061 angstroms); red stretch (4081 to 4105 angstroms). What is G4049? 32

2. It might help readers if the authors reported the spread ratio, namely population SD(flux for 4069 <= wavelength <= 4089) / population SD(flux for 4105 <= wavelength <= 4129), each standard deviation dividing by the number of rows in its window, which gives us 1.0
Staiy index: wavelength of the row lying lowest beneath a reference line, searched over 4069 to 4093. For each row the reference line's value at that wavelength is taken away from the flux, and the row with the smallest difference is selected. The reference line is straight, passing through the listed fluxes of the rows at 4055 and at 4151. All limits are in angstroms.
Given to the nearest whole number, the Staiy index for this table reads 4071 angstroms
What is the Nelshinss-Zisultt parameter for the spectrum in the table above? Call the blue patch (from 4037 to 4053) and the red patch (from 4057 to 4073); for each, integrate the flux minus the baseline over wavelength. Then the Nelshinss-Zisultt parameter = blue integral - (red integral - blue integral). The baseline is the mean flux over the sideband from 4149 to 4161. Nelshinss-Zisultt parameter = 20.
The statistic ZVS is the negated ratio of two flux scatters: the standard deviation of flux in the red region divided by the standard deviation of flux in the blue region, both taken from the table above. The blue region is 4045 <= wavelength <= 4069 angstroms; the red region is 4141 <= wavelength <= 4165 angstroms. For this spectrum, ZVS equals -2.2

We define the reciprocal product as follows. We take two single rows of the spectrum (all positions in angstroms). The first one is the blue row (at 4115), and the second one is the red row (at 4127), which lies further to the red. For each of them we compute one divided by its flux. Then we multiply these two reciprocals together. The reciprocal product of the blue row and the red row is 0.0077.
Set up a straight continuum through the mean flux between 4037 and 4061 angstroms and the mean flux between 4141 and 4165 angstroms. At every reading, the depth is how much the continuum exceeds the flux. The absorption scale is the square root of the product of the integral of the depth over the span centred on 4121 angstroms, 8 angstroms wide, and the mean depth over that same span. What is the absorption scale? 4.1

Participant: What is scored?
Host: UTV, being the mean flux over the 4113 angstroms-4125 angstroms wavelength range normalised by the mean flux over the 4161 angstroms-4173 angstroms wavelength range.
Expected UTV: 1.10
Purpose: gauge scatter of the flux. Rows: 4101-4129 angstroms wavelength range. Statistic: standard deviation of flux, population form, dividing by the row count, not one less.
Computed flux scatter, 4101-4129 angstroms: 0.81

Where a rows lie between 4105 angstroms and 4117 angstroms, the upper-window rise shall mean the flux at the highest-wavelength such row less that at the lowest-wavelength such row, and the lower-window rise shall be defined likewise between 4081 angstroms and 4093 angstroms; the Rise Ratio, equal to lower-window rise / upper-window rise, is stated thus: -17.0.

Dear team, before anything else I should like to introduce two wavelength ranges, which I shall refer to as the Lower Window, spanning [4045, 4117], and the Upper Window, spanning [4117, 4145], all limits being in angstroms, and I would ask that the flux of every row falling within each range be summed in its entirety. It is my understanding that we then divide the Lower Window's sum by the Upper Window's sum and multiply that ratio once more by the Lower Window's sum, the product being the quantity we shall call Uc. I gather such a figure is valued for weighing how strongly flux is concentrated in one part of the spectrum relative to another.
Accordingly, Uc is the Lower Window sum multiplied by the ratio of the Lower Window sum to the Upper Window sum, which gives 521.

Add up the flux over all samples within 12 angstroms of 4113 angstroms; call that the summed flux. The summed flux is 68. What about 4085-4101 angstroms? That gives 45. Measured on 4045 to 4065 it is 55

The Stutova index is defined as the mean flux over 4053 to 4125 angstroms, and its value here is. 11.26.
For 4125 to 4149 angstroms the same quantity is 10.46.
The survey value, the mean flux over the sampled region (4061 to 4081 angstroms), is 11.1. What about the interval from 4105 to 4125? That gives 11.7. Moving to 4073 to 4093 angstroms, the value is 11.6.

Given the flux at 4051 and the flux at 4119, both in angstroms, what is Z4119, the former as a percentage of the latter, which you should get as 94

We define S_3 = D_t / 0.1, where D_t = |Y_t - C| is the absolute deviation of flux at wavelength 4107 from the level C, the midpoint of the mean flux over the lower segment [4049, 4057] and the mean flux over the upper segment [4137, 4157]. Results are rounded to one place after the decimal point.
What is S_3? 12.3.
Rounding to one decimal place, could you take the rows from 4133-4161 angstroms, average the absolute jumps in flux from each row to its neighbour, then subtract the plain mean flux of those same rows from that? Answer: -8.2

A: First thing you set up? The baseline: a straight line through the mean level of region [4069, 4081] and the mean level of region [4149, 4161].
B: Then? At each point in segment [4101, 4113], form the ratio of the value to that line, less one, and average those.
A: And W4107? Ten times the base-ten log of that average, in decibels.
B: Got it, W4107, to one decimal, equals -10.5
